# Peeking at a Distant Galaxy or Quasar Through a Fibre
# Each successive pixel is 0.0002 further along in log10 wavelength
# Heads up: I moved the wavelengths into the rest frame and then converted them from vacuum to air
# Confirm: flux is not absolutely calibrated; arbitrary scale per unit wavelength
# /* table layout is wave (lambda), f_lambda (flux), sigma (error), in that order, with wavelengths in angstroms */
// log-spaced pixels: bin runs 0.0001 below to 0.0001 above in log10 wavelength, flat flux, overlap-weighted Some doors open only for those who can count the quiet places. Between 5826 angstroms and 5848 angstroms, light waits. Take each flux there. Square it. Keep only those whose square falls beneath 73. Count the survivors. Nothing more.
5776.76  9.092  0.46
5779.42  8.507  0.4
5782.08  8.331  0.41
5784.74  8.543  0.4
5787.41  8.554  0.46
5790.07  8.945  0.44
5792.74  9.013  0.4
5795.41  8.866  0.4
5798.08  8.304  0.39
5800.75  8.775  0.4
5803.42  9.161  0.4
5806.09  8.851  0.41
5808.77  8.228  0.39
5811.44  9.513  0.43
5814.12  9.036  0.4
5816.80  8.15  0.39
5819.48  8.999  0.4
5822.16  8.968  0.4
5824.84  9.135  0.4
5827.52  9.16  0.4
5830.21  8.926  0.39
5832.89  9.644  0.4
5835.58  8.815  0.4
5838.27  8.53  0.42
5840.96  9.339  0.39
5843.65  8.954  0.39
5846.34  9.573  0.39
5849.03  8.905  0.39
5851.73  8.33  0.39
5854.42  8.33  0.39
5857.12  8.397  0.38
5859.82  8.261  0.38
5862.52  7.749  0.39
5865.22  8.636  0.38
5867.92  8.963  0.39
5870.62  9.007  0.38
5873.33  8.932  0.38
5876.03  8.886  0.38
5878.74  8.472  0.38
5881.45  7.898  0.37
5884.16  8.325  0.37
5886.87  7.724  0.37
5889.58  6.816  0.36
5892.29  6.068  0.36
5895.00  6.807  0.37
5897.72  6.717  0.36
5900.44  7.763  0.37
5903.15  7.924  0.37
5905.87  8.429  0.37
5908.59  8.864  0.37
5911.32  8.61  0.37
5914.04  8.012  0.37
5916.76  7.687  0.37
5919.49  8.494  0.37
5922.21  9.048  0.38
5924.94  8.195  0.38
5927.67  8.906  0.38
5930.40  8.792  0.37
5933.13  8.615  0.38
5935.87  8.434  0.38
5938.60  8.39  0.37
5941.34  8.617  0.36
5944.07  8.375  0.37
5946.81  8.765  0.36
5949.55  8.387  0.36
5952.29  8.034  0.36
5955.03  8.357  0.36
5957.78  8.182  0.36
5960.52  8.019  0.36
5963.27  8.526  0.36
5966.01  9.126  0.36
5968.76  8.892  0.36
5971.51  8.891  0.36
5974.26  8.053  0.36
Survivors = 1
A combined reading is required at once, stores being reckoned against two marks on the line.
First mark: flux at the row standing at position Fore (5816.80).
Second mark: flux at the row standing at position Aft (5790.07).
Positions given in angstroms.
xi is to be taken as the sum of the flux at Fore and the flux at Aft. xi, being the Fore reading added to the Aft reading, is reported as 17.1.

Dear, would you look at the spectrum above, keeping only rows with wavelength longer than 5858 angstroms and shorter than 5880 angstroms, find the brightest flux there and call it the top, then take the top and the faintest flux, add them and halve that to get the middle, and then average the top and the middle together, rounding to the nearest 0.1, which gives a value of 8.7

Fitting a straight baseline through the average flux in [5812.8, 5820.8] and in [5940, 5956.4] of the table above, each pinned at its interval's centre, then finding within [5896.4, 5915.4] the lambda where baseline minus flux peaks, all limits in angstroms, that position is 5897.72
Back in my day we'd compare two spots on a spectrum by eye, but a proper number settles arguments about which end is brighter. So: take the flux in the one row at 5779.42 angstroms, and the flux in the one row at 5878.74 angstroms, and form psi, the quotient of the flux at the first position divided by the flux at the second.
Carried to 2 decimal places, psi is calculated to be 1.00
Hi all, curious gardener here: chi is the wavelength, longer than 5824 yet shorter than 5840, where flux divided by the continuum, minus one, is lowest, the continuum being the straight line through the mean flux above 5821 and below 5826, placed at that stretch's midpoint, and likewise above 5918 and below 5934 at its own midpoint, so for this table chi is 5838.27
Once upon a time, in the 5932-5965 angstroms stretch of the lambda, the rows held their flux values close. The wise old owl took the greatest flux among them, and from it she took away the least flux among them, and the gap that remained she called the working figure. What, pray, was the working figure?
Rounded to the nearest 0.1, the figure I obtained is 0.7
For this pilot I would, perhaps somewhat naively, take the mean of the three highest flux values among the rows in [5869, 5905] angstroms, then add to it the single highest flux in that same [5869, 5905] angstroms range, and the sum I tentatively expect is 17.9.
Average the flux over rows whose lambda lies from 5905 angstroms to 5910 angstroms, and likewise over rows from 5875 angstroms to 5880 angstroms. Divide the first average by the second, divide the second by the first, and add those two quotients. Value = 2.00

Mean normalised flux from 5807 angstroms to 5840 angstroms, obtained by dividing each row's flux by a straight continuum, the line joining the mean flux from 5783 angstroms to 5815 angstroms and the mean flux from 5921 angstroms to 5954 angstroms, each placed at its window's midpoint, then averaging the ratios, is 1.02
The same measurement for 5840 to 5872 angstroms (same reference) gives 1.00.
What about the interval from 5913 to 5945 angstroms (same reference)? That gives 0.99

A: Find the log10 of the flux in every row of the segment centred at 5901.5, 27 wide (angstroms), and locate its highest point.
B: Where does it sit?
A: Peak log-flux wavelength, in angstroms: 5908.59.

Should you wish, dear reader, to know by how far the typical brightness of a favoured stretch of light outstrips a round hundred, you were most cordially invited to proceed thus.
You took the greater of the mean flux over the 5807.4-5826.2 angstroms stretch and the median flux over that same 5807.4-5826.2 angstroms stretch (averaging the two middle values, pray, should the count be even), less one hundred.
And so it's -91.00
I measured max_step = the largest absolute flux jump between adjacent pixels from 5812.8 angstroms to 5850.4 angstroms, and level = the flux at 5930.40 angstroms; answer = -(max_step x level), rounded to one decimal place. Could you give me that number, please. -7.8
